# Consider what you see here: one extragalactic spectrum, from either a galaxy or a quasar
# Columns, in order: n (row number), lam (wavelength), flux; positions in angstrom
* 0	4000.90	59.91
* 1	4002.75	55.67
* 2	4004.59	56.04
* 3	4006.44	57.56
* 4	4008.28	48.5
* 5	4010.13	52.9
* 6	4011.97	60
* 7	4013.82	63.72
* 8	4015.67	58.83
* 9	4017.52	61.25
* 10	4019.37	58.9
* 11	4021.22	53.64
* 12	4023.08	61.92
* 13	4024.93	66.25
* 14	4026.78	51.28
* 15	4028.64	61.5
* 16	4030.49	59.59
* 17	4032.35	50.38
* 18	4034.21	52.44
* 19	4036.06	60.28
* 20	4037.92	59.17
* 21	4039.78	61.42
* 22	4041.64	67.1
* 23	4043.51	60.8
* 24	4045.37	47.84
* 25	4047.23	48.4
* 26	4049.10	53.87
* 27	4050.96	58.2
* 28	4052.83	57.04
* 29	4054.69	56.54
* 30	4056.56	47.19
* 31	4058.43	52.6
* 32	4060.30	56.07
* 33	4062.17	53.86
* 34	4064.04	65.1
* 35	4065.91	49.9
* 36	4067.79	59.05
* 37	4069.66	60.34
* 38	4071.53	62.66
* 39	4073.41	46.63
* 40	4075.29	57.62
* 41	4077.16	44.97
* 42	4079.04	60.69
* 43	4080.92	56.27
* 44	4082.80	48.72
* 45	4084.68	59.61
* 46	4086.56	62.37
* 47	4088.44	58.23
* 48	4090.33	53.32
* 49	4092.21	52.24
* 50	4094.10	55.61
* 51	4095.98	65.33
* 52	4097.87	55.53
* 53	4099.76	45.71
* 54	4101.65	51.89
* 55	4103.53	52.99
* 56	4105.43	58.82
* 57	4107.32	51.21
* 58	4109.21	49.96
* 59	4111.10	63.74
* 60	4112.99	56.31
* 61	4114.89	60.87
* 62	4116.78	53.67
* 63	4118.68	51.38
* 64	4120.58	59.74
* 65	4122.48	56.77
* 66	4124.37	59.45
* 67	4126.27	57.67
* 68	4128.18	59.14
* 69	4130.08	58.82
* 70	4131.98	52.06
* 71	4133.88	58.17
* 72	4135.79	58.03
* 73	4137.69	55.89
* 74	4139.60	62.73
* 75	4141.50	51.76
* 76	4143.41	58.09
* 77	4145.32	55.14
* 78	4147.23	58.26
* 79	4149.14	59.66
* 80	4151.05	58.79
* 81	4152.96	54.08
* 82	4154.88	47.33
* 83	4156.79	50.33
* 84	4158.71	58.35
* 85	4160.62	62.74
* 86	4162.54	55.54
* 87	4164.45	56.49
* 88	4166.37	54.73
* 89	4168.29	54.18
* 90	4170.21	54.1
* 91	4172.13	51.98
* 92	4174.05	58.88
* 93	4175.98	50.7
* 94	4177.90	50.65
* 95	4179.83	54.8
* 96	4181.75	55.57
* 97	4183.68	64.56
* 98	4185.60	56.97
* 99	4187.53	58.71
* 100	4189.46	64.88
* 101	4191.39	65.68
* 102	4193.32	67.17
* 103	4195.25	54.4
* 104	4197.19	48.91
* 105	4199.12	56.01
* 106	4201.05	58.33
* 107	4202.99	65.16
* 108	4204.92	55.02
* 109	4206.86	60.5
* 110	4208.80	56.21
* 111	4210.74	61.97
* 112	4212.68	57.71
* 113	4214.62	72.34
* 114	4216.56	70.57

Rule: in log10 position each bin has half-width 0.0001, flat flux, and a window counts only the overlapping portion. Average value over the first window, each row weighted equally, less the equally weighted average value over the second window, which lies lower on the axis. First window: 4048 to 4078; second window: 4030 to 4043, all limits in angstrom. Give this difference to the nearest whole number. -4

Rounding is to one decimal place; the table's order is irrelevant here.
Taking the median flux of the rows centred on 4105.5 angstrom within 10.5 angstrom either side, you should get 55.5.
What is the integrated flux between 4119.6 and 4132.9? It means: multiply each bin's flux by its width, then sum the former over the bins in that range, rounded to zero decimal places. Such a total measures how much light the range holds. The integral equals 767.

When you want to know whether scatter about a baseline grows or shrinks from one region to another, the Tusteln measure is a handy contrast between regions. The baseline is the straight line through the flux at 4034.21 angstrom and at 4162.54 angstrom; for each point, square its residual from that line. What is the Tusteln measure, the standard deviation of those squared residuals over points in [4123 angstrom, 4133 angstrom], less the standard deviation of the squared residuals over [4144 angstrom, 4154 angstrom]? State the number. -1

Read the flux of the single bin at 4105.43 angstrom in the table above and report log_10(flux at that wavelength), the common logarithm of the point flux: 1.770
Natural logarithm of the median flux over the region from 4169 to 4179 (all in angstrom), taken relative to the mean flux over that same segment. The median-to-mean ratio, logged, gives -0.024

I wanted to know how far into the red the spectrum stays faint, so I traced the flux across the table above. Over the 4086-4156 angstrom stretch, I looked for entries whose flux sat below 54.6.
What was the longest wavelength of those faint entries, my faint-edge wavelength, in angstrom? 4154.88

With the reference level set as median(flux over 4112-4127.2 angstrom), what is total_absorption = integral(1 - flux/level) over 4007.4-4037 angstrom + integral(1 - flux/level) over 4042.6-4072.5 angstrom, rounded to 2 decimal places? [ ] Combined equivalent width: 0.66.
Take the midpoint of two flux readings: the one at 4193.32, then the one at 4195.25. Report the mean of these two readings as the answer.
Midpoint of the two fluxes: 60.8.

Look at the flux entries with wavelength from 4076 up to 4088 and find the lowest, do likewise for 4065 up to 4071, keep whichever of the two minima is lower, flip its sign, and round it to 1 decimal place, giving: -45.0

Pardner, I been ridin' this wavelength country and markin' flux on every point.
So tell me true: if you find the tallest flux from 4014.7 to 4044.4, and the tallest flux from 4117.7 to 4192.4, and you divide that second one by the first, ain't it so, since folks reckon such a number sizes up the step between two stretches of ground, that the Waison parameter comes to 0.98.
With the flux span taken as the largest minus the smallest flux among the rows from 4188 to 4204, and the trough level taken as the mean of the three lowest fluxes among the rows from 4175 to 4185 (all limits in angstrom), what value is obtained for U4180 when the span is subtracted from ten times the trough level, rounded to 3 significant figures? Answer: 502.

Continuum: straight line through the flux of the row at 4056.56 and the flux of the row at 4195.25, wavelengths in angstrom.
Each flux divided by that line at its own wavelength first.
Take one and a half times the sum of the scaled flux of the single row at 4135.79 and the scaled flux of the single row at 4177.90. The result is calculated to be 3.12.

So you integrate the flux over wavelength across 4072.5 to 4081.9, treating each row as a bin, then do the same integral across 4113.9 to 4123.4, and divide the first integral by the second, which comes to 0.93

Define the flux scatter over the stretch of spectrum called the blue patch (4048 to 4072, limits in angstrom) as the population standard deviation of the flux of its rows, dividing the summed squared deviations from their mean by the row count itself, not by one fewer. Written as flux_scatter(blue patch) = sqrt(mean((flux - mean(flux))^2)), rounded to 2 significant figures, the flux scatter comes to 4.8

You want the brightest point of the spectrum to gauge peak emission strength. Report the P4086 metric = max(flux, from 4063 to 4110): 65.33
